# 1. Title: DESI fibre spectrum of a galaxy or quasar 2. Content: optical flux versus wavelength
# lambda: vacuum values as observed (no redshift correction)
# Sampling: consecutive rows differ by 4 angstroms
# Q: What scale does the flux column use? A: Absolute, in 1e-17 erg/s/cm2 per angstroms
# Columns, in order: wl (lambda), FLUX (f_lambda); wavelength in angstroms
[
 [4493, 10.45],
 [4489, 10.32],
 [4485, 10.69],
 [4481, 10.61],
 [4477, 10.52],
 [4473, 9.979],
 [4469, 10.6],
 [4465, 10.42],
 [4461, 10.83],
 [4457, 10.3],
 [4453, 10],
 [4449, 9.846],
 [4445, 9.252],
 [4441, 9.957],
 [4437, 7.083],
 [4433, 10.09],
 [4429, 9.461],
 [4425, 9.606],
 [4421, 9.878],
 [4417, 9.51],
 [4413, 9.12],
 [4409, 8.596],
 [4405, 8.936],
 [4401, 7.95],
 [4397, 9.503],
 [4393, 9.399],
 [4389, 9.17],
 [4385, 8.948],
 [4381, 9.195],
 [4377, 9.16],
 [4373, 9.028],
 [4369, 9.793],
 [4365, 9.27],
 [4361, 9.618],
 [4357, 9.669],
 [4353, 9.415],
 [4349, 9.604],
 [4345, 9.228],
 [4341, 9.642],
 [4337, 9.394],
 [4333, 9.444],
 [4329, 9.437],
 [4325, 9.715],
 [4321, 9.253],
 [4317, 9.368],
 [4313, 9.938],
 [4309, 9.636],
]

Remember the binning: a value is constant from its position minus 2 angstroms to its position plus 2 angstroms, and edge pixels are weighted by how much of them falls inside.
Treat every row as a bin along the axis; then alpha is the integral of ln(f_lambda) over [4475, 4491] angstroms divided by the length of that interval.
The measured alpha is 2.35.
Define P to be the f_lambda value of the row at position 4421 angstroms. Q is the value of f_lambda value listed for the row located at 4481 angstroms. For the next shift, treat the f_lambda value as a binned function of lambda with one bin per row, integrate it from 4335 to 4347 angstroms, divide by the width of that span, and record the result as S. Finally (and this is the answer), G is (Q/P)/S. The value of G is 0.114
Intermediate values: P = 9.878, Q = 10.61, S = 9.4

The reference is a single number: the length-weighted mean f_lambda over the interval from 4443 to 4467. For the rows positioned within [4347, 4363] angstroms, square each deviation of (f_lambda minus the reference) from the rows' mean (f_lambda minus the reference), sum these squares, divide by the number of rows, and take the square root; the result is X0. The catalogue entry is 0.1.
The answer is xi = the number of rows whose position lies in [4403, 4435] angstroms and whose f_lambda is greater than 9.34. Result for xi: 5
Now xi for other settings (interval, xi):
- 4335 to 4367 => 6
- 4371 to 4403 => 2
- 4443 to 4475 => 7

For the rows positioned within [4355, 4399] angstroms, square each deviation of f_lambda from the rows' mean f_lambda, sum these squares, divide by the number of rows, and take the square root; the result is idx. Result 0.26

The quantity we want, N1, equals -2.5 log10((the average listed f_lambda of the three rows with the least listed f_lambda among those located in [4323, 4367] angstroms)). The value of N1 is -2.42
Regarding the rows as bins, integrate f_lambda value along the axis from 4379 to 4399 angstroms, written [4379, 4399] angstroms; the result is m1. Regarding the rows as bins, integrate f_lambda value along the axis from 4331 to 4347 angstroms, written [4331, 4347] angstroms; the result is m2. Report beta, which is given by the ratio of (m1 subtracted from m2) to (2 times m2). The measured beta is -0.11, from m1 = 185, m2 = 151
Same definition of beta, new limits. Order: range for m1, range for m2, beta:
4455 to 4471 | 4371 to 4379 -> -0.66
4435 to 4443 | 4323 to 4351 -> 0.37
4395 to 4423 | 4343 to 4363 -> -0.17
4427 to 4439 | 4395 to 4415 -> 0.20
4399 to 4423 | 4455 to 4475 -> -0.02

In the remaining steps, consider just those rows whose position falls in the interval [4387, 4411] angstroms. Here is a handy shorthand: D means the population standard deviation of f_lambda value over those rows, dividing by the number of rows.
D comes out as 0.53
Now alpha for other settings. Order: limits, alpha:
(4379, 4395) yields 2.22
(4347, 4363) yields 2.26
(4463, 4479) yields 2.34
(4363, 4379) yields 2.23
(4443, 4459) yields 2.29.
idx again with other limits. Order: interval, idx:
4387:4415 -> 0.49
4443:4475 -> 0.46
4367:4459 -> 0.70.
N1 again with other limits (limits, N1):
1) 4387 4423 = -2.32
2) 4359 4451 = -2.24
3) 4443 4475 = -2.47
